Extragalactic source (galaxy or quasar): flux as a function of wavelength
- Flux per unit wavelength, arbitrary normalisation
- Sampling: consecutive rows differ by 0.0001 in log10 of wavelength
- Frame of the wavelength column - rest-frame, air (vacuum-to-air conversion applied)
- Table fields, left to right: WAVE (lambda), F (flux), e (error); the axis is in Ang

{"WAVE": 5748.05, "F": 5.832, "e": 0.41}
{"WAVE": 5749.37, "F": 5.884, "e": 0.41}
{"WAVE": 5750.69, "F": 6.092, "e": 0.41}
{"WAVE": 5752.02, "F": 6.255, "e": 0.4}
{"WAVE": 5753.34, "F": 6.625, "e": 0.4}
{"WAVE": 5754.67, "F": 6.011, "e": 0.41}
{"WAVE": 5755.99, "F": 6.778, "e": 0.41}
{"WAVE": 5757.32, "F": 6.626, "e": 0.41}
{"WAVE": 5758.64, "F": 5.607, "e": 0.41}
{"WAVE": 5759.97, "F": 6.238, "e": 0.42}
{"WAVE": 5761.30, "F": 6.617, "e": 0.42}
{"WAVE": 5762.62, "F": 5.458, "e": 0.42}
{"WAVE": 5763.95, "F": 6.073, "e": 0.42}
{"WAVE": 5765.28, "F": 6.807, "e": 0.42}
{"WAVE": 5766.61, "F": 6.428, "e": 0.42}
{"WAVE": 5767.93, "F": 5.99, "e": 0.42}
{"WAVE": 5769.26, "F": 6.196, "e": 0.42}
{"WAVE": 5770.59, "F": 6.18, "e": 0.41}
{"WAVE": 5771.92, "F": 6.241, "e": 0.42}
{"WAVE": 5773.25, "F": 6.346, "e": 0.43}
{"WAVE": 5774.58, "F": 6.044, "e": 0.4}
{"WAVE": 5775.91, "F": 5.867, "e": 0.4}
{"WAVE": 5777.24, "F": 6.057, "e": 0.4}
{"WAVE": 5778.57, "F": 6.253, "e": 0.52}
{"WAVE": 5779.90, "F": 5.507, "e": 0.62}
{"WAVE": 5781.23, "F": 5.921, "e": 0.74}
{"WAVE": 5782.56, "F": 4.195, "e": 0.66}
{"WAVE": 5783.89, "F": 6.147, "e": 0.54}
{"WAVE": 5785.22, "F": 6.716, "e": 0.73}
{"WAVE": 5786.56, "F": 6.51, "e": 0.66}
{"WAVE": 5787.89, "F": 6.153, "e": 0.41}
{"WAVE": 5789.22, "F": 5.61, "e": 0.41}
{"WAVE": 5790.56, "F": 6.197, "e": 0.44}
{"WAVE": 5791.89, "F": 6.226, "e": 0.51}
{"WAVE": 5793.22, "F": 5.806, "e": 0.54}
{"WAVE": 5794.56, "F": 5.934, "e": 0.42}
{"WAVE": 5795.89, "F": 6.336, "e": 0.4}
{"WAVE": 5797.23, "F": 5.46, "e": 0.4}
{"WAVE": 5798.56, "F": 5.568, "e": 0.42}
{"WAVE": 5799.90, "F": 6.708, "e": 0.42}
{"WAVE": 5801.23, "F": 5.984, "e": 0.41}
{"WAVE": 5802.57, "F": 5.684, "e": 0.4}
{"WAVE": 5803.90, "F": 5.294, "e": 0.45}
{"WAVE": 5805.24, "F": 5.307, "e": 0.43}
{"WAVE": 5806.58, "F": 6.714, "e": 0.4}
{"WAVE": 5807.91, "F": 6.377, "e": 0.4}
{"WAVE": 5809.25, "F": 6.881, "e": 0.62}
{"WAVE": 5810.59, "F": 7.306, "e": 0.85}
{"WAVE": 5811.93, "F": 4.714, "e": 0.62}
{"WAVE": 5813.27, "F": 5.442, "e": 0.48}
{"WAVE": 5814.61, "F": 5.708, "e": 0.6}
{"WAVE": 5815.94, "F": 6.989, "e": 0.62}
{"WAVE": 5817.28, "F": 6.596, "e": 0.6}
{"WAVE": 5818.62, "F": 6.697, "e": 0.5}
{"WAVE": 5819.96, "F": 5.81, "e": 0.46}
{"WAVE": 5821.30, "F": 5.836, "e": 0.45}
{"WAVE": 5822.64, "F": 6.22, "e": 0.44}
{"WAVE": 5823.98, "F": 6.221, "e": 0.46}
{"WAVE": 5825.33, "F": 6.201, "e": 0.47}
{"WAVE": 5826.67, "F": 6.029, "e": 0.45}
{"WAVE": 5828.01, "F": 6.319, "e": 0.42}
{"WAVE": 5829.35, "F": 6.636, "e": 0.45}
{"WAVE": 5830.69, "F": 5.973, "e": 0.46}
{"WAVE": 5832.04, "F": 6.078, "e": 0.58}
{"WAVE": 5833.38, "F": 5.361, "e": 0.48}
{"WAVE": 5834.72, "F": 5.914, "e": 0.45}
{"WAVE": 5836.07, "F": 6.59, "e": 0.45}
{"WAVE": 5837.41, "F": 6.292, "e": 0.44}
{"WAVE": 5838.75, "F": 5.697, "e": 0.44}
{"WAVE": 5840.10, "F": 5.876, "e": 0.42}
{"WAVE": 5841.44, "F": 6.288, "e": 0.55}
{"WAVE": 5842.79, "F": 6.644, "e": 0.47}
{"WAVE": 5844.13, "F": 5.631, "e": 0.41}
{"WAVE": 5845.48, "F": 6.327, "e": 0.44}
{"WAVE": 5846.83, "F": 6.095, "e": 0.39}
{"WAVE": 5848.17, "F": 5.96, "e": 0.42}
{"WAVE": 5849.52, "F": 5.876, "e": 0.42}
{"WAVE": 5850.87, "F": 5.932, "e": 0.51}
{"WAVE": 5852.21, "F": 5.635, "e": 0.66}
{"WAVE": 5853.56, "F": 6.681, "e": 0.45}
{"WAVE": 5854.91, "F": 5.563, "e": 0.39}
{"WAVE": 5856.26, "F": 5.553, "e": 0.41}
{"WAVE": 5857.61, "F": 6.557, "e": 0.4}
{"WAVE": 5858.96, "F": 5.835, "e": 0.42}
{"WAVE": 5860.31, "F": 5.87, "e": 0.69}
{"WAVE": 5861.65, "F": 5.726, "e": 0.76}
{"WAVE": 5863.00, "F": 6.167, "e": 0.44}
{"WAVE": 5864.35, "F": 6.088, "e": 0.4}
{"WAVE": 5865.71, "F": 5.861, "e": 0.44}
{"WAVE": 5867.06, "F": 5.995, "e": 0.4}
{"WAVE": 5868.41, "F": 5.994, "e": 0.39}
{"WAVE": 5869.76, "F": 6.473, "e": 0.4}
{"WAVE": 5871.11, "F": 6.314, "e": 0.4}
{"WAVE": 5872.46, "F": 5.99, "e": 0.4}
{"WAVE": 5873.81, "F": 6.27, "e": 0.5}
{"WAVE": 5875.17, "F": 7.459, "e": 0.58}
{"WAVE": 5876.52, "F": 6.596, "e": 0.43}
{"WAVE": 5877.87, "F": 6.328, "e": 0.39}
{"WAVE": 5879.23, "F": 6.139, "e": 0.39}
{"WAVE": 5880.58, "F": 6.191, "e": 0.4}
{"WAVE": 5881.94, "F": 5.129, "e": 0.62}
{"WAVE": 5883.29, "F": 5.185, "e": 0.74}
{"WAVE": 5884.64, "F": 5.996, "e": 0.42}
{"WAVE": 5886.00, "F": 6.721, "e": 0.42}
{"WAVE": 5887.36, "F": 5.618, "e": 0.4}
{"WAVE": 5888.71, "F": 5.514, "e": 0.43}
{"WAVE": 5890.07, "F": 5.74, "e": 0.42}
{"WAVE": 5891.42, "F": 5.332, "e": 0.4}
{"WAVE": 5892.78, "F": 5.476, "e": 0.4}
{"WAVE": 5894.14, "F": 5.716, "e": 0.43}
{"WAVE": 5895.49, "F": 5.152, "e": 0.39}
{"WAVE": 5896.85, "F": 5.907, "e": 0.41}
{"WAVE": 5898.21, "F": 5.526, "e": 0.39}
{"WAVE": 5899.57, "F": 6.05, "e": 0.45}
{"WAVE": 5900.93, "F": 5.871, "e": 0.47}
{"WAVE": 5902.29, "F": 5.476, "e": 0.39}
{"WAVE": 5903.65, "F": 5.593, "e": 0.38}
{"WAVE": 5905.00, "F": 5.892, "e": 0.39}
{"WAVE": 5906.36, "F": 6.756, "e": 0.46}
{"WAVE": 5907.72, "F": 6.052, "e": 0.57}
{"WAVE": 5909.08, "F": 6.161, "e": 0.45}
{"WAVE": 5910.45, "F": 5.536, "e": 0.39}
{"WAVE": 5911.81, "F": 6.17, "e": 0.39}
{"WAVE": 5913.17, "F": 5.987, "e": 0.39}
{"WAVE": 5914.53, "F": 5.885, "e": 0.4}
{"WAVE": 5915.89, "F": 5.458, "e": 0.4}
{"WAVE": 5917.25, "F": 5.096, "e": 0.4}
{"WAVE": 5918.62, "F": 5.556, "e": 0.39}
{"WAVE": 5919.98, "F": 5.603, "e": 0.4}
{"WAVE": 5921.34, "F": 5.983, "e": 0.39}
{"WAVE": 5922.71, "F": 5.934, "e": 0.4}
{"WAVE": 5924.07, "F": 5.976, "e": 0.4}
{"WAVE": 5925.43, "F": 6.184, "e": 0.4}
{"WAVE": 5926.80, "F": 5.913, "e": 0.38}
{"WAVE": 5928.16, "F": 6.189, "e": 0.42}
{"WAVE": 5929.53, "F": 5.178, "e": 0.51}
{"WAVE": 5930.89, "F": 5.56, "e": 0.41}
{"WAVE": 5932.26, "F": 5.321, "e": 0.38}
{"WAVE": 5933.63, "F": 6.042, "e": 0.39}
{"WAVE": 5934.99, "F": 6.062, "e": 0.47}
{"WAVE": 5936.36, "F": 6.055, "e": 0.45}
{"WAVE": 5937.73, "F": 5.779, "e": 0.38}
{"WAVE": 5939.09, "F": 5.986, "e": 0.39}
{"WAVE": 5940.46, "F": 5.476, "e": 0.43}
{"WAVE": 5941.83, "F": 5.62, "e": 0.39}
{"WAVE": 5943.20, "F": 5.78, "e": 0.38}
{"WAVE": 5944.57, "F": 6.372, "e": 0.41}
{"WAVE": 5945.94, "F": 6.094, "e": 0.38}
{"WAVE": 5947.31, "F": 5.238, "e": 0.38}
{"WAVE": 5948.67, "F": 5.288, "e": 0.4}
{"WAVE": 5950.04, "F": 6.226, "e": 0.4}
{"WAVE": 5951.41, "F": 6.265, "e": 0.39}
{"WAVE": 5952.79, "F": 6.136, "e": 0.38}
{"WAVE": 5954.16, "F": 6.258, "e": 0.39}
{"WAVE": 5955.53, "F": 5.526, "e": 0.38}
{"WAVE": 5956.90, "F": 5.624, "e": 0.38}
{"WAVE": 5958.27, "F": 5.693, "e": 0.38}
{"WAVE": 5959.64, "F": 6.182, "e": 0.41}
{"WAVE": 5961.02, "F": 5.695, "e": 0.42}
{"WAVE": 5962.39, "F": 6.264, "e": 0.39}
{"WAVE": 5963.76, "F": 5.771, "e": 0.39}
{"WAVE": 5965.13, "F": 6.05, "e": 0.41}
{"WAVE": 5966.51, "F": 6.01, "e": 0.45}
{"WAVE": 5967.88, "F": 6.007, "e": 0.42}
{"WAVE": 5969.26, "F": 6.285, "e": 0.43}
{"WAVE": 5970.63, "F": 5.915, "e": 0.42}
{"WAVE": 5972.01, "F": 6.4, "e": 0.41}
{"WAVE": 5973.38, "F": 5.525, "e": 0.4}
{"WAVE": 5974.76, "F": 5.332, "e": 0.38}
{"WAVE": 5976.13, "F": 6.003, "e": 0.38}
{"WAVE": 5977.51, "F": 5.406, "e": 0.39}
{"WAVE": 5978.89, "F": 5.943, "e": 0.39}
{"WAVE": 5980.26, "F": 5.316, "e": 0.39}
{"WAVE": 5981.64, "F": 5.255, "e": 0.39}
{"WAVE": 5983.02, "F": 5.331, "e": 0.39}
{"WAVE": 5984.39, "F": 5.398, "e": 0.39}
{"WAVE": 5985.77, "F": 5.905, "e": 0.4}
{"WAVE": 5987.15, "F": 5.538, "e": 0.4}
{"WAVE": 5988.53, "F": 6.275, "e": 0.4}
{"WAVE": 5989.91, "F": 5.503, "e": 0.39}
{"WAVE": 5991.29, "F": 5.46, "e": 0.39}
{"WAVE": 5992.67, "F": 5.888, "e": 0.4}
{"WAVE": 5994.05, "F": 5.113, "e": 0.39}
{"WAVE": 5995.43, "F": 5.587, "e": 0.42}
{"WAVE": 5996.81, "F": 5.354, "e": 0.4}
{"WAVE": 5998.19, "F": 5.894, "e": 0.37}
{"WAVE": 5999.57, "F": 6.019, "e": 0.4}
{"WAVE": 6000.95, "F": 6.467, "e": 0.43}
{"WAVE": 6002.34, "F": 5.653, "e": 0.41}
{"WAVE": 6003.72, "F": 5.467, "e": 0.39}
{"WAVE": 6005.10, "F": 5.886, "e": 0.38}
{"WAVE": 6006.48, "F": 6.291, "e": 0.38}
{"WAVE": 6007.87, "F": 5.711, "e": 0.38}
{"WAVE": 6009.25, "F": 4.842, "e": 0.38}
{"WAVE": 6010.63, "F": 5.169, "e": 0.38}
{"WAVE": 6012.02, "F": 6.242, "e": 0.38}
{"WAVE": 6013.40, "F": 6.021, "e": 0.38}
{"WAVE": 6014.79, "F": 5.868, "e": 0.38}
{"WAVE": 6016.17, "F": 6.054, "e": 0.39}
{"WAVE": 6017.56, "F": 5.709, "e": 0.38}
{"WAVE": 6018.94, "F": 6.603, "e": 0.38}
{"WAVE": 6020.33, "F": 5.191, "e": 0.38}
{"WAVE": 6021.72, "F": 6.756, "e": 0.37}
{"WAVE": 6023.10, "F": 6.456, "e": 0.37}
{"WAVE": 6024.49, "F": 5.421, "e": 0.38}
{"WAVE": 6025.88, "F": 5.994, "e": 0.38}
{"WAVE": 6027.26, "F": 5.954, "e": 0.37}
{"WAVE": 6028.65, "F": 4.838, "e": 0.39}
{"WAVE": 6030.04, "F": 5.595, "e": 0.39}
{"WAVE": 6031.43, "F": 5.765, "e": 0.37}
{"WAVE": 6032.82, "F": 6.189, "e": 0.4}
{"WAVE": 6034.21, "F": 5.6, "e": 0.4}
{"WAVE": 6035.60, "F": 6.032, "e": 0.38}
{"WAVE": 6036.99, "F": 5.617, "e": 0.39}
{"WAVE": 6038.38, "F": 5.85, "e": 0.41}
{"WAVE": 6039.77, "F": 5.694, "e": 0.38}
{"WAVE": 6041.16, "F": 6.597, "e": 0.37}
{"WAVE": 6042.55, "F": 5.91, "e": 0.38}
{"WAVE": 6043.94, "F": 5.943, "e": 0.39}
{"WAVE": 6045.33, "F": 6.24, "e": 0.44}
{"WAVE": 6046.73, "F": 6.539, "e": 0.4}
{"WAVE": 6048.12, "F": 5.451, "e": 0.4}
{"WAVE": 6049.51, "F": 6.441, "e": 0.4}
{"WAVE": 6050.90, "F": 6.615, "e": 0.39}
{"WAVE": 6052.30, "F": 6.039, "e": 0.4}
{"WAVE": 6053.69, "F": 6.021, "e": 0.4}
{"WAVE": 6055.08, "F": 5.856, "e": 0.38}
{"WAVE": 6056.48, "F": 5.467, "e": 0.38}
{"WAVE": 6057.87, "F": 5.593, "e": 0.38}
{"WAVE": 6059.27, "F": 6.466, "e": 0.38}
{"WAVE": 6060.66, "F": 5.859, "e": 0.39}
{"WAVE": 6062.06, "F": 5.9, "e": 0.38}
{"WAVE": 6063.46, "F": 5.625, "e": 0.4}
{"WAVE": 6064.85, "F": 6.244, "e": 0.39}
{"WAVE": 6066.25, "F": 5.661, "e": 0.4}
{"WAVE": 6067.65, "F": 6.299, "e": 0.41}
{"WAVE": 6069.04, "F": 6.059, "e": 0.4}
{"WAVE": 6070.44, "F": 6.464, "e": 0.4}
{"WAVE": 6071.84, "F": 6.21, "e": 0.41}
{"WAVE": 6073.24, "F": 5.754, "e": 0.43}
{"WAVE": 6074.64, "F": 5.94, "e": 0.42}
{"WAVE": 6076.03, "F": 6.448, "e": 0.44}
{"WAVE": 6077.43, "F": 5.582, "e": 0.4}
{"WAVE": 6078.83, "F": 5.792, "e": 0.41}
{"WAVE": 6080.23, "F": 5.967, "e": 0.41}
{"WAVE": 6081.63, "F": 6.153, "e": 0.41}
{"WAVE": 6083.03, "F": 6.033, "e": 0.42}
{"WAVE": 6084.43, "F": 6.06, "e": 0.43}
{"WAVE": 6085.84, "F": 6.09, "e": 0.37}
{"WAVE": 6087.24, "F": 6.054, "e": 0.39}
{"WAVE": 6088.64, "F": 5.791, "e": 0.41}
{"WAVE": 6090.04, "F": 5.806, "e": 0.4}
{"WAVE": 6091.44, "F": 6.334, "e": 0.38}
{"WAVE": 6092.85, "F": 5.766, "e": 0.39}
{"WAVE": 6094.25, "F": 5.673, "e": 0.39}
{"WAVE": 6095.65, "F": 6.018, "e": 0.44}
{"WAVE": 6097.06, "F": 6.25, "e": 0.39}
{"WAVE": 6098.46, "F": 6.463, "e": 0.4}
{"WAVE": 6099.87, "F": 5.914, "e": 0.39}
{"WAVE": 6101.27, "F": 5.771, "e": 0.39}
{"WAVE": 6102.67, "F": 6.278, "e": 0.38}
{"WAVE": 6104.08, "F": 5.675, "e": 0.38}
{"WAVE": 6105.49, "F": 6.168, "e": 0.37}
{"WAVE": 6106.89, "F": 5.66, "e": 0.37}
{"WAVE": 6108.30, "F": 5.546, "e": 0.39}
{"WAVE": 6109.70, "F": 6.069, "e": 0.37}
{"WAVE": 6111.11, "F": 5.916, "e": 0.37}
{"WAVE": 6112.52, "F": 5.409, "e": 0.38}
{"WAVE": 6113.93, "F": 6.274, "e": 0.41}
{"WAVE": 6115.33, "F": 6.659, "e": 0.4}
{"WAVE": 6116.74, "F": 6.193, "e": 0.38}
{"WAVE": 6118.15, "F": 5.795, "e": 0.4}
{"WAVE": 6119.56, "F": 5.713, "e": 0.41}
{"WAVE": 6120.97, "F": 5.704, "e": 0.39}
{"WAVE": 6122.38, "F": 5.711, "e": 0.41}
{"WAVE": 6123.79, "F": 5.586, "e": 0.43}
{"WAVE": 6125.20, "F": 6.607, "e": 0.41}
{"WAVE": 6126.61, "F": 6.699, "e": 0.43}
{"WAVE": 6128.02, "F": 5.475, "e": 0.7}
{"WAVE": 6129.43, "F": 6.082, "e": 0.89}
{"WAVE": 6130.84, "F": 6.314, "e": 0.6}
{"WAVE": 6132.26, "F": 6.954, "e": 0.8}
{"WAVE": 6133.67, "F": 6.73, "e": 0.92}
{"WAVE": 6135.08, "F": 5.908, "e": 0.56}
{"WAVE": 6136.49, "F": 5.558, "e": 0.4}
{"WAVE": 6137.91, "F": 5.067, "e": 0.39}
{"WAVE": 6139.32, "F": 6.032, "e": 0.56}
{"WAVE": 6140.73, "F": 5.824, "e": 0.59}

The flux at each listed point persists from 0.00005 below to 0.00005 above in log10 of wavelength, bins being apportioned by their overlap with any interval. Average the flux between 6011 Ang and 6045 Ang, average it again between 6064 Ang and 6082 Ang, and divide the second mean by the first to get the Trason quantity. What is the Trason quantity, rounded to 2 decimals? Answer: 1.02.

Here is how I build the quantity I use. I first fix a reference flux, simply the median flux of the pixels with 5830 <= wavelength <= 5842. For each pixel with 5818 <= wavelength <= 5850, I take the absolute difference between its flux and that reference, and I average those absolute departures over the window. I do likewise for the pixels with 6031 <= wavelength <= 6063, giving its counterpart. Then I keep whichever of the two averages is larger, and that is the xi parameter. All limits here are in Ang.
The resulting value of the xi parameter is 0.29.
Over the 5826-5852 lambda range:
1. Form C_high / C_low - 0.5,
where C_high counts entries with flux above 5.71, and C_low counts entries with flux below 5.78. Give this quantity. 4.8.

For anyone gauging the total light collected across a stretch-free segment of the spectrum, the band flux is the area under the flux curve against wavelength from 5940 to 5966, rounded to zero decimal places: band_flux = 153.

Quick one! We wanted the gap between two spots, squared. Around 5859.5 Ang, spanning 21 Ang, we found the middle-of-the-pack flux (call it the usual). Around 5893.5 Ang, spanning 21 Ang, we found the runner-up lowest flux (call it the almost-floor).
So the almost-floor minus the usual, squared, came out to 0.52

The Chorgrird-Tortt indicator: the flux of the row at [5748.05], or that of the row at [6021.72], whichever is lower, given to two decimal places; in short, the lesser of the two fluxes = 5.83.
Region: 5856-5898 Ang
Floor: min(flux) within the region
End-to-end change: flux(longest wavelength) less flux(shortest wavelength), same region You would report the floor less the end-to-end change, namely 4.8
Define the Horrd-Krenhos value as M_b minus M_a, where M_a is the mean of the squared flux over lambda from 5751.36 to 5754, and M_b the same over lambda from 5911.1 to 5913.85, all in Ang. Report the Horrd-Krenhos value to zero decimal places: -5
